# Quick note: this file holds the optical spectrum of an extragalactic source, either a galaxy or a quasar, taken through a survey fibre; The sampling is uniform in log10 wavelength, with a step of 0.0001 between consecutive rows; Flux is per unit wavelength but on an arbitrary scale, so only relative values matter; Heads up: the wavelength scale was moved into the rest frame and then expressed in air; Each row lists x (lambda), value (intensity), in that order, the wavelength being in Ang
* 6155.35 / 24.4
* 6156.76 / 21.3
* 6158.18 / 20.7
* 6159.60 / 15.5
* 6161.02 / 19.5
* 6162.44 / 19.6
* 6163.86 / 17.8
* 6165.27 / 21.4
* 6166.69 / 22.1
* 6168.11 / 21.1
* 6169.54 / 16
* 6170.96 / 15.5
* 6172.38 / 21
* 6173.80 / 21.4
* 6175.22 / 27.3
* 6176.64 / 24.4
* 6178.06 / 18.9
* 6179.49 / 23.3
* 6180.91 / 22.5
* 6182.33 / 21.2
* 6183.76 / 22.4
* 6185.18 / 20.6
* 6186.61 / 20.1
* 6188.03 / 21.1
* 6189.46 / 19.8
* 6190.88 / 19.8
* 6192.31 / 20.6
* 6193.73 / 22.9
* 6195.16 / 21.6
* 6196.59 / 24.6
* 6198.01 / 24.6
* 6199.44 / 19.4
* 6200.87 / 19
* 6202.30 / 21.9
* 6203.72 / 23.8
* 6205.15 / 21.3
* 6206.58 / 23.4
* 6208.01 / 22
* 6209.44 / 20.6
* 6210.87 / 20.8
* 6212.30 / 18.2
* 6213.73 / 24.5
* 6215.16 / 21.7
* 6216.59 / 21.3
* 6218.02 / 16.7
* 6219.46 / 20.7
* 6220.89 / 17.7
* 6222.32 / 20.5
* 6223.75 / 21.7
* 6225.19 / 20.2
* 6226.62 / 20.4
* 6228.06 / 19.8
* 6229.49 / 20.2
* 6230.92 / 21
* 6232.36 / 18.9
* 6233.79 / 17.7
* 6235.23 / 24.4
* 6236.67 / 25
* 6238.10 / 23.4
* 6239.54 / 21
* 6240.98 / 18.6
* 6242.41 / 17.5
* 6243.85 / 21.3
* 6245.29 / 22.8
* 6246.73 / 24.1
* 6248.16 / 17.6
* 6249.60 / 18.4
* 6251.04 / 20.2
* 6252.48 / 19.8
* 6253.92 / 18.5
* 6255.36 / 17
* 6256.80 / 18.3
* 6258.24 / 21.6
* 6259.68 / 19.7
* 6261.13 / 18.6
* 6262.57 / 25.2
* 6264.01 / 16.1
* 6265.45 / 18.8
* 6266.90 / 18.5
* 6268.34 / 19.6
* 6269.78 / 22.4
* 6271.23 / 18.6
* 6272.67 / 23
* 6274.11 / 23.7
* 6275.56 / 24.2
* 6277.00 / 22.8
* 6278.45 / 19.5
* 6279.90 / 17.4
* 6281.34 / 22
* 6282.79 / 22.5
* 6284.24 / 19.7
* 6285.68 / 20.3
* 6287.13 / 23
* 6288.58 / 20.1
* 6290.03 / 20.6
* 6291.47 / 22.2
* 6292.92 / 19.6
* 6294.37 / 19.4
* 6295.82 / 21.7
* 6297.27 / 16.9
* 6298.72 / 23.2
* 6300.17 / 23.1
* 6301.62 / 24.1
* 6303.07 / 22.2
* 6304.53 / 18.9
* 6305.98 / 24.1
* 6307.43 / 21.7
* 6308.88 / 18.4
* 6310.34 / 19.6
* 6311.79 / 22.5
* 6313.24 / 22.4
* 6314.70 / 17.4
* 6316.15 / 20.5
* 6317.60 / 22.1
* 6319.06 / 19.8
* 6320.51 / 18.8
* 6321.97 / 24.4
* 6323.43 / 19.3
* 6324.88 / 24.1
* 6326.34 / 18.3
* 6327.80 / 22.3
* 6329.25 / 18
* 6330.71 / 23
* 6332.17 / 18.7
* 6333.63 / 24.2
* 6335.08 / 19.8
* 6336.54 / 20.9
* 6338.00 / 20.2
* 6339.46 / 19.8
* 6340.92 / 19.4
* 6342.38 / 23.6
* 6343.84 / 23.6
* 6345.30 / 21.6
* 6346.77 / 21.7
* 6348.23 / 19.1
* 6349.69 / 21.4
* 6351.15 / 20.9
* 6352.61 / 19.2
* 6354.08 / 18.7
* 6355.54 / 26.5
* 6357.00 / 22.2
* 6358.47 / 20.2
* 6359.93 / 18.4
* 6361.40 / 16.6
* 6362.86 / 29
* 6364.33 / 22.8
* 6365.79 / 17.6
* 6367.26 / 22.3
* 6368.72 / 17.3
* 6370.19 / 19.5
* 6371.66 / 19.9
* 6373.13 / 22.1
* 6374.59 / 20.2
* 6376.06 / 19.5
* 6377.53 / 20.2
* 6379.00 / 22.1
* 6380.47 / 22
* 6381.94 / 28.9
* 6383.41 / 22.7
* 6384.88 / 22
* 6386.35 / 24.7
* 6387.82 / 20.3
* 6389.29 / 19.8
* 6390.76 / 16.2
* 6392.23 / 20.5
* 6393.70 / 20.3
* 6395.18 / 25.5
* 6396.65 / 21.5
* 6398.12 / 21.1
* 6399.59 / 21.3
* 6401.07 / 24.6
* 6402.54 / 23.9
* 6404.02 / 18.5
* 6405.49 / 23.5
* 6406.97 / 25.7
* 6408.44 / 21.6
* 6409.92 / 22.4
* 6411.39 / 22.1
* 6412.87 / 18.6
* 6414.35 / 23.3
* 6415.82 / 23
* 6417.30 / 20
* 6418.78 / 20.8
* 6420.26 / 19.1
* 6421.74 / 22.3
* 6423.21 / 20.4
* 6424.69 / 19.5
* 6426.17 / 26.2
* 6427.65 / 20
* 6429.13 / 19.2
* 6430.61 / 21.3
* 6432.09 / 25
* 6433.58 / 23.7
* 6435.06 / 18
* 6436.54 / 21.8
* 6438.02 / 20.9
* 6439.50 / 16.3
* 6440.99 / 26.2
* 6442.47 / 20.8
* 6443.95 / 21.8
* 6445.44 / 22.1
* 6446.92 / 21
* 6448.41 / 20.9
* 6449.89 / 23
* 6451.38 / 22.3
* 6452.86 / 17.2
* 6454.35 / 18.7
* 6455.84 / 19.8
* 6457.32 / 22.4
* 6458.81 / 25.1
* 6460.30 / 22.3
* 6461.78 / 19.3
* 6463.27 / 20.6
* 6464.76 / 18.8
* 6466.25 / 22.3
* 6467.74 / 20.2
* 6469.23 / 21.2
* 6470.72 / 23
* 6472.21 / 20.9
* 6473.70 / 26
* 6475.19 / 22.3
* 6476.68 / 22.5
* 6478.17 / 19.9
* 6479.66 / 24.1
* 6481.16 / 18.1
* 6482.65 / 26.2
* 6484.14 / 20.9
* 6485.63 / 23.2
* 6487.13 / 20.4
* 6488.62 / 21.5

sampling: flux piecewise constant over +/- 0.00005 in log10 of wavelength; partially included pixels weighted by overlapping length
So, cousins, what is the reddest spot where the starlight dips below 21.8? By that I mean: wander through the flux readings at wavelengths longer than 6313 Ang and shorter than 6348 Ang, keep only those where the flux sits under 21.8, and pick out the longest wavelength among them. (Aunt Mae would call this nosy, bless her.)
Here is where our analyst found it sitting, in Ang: 6346.77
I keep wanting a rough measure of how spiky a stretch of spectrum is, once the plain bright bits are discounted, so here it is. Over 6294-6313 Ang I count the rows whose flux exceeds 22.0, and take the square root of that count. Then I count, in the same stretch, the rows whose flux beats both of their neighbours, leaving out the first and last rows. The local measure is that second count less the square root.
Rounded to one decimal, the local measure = 1.6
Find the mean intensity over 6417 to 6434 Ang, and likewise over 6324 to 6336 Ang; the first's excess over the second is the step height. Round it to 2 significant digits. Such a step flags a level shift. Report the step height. 0.41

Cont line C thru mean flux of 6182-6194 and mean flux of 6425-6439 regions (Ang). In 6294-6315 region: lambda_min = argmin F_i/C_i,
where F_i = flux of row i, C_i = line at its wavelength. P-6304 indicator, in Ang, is 6297.27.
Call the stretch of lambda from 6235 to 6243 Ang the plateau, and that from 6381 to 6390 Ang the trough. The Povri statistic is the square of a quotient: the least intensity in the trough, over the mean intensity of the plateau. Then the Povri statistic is 0.84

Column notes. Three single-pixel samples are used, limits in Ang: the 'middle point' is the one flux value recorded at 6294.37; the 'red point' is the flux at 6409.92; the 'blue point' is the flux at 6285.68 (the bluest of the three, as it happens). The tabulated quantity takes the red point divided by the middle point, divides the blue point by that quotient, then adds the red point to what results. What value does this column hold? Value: 40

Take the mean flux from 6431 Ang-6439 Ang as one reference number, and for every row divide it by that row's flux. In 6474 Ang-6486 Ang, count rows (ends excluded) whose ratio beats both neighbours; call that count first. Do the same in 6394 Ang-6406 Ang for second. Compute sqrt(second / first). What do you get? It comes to 0.82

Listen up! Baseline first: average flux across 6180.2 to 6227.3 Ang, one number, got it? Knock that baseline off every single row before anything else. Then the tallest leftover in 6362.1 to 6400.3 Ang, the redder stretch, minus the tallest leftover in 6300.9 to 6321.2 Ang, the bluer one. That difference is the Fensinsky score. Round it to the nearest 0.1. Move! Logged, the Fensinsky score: 4.9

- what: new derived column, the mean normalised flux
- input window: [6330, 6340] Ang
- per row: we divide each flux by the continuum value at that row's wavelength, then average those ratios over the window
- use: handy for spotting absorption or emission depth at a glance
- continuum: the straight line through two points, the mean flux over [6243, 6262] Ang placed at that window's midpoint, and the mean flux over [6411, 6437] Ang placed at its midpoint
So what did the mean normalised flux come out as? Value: 1.02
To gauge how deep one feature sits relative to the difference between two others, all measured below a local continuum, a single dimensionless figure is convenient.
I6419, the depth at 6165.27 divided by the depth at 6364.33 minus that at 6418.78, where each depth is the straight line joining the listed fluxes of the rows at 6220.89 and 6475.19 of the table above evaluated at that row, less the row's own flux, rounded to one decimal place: 1.6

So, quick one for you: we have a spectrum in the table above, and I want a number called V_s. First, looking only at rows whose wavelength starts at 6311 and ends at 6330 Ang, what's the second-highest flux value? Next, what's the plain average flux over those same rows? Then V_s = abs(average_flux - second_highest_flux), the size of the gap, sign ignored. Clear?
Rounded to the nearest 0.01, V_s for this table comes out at 3.34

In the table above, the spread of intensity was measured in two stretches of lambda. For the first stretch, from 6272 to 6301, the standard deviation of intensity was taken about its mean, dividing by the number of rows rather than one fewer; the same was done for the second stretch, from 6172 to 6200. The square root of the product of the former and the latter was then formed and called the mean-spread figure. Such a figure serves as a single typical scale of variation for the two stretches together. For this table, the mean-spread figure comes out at 2.05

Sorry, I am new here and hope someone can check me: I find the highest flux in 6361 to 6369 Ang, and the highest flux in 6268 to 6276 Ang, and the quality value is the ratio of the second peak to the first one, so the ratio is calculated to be 0.83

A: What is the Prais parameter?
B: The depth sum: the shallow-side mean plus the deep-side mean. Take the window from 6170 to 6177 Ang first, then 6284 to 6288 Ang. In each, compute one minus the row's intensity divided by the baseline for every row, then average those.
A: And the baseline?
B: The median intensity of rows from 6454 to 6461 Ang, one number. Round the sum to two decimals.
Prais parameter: 0.08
